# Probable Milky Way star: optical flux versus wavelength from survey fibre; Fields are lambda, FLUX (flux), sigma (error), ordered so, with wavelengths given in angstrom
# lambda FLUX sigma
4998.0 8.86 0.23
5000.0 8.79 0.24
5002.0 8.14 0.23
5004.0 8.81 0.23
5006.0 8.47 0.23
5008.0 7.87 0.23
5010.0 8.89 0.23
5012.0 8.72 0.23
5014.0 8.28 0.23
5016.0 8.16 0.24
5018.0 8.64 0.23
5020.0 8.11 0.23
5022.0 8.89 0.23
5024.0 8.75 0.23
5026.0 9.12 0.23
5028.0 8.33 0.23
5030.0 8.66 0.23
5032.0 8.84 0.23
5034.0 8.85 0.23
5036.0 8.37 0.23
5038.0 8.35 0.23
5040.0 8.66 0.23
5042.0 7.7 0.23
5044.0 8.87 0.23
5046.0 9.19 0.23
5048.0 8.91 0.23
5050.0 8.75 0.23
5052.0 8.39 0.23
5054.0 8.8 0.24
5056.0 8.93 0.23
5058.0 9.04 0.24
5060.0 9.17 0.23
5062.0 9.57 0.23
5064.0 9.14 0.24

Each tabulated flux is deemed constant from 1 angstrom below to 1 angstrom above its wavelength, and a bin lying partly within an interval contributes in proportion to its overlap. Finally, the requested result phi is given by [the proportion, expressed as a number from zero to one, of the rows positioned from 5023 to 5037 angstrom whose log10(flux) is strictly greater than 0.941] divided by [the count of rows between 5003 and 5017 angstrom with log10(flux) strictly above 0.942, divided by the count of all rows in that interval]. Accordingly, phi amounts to 2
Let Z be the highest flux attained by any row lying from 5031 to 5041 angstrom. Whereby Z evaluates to 8.85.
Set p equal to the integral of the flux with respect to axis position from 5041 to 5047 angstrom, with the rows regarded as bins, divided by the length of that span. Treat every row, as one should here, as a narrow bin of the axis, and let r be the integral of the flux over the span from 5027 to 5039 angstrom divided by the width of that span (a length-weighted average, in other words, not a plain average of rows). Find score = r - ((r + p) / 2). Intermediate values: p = 8.6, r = 8.57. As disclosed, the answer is -0.01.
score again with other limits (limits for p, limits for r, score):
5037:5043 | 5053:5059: 0.34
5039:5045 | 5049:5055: 0.12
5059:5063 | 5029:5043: -0.44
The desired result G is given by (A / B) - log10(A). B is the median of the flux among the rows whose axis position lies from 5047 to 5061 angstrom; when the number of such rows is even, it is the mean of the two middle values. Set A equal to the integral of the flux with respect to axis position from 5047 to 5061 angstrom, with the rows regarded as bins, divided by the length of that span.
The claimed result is 0.047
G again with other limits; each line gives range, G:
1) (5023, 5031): 0.061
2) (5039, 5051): 0.047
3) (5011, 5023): 0.073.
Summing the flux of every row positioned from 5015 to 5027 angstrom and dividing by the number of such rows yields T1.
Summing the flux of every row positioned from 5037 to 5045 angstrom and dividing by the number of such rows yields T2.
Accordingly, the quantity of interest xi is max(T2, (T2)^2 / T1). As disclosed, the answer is 8.4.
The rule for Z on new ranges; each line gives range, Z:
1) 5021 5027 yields 9.12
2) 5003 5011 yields 8.89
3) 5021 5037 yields 9.12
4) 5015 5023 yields 8.89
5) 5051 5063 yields 9.57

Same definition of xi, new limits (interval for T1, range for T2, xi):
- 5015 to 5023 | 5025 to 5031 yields 9.0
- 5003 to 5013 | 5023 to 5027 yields 9.3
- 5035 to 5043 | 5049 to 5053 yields 8.9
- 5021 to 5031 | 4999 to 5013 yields 8.5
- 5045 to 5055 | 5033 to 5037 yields 8.6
